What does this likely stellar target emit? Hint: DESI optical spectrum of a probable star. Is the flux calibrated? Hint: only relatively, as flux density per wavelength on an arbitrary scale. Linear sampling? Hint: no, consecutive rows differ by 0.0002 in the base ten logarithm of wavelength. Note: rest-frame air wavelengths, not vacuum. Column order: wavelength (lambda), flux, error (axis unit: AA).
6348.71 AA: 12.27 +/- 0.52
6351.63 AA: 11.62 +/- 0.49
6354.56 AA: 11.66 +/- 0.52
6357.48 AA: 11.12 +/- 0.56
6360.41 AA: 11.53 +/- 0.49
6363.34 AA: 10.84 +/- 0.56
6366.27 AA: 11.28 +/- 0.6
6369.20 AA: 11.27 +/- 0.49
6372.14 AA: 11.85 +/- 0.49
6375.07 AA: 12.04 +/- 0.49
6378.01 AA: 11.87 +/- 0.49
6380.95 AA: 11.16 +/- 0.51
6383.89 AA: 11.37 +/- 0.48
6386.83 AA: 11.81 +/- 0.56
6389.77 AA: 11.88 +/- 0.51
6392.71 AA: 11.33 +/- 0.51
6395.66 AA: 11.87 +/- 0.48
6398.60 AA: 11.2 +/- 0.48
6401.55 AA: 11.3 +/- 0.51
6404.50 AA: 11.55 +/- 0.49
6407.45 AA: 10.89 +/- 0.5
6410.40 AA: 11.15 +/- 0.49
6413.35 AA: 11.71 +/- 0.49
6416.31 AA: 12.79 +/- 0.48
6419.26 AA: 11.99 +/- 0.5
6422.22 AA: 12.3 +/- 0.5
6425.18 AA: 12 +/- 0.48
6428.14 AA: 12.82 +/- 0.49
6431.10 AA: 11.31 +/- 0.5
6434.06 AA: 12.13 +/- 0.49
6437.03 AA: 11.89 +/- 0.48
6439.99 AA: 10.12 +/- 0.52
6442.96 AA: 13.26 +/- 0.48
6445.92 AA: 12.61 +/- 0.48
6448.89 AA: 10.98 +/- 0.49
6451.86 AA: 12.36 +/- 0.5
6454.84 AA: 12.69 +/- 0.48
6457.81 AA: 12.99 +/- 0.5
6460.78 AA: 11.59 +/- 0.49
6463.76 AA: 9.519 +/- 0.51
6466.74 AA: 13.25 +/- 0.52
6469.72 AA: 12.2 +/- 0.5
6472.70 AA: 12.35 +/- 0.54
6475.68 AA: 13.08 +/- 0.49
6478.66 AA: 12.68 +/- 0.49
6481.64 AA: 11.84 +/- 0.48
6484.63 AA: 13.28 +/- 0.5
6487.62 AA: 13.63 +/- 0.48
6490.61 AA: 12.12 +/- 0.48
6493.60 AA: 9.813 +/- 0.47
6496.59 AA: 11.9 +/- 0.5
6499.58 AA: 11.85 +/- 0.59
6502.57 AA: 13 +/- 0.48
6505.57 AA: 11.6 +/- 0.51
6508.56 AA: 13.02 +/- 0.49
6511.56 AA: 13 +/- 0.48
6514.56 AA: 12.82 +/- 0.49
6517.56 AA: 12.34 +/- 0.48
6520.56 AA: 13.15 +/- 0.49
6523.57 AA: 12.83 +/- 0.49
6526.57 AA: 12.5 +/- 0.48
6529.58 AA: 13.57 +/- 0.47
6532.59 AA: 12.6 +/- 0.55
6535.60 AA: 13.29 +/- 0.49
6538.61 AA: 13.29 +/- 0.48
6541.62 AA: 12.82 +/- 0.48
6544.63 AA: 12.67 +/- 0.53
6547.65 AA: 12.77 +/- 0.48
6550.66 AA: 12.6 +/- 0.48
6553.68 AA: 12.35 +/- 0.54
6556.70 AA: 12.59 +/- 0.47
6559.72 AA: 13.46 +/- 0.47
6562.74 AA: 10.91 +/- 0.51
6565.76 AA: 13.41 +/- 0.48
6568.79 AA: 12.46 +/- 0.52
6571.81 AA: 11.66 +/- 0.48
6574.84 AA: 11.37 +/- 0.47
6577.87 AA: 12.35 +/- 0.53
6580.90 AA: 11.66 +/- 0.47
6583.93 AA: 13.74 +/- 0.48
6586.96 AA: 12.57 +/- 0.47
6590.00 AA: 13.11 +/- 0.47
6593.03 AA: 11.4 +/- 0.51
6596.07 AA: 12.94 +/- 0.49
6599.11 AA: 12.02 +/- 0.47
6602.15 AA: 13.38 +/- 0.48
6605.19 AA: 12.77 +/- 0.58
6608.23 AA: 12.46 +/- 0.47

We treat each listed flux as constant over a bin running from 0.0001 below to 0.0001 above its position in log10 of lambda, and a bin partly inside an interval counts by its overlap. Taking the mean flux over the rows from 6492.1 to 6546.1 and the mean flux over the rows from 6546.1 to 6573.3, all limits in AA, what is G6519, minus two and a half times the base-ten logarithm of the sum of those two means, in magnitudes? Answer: -3.496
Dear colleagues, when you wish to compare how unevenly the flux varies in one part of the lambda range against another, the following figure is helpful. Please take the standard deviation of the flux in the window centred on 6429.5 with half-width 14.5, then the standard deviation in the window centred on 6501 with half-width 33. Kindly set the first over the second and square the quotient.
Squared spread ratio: 1.1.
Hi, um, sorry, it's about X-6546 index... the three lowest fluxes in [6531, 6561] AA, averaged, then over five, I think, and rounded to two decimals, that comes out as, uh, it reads 2.50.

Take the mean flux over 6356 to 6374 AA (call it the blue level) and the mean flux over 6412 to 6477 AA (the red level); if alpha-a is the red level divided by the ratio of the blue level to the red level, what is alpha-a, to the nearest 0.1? 12.9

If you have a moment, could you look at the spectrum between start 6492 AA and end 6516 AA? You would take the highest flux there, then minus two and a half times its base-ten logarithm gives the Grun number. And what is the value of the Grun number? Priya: -2.79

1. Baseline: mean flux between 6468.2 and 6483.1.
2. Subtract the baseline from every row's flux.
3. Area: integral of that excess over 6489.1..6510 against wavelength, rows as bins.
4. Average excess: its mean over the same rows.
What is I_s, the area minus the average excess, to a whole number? -11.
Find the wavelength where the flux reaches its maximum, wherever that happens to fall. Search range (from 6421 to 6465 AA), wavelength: 6442.96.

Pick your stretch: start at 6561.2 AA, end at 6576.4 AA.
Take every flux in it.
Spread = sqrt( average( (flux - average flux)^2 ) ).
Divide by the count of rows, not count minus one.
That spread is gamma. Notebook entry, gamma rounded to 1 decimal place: 0.9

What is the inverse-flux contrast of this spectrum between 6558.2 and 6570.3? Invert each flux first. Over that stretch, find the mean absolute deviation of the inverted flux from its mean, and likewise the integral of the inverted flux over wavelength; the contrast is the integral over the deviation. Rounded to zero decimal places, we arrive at 168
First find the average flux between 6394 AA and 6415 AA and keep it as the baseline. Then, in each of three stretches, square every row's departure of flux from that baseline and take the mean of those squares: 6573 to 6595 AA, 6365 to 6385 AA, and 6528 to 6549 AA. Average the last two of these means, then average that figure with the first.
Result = 1.5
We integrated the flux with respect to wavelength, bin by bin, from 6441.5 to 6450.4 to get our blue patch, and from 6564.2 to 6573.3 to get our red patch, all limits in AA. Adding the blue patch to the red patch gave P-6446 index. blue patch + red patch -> 223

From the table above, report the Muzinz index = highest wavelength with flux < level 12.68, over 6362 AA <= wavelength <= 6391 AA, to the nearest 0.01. 6389.77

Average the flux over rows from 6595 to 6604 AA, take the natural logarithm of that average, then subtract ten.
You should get -7.45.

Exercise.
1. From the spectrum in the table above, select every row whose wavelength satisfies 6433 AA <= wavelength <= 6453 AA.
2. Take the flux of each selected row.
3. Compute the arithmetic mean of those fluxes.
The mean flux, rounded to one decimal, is 11.9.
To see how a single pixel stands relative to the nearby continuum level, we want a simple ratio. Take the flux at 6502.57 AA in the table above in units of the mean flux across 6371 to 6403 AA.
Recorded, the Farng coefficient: 1.12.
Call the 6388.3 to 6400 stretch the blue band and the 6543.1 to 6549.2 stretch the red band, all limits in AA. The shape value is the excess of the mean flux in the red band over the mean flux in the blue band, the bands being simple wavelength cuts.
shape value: 1.15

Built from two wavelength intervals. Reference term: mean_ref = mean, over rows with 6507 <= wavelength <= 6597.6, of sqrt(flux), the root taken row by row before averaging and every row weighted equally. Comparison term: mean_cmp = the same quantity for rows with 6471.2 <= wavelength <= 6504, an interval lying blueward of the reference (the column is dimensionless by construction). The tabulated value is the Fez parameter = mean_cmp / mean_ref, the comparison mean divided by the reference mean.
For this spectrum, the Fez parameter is 0.987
